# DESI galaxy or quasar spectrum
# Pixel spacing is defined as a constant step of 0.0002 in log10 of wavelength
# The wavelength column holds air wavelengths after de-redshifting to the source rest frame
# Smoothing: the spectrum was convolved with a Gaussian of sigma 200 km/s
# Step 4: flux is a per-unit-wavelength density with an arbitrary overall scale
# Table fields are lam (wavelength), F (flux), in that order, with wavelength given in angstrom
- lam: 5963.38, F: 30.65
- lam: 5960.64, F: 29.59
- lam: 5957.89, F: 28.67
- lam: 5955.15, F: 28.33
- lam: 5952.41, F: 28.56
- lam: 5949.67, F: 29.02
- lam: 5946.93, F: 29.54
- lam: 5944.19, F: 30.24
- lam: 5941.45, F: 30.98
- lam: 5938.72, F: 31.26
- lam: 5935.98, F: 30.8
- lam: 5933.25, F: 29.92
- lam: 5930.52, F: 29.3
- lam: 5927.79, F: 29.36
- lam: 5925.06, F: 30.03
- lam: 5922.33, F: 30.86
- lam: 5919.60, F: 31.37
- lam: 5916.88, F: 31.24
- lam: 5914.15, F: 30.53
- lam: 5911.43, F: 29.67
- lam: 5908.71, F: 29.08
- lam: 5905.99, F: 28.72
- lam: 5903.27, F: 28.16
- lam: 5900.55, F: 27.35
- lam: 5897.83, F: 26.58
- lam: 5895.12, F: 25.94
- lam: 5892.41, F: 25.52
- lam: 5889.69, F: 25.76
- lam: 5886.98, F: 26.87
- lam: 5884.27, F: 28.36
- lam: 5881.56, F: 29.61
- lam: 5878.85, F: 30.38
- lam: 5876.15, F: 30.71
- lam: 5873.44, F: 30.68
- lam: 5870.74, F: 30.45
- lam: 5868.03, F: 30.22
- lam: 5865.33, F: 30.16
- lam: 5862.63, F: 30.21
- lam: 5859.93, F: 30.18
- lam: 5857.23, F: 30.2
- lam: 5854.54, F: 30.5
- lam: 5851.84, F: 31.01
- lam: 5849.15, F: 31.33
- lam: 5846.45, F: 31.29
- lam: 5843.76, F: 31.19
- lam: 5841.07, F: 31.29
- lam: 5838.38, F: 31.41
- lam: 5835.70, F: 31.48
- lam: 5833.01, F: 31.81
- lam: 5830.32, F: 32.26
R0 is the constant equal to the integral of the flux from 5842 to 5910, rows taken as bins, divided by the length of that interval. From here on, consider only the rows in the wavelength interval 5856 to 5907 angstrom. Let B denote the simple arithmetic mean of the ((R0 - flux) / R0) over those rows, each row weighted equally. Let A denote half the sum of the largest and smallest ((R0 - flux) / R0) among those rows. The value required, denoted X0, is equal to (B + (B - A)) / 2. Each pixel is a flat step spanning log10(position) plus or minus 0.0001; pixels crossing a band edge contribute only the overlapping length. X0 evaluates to -0.002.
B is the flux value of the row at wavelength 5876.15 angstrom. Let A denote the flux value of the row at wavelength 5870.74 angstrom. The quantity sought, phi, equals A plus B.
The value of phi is 61.2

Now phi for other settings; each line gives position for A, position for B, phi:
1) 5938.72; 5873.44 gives 61.9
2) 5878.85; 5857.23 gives 60.6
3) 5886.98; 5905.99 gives 55.6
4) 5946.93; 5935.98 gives 60.3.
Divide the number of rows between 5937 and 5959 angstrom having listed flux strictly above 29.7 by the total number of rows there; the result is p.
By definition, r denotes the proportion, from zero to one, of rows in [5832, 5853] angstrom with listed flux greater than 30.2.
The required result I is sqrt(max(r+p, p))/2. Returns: 0.59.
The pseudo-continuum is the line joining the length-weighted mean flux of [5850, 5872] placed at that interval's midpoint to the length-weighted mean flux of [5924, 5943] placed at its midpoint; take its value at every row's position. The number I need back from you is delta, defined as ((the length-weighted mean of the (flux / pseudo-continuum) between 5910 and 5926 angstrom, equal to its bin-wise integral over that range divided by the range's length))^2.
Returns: 1.02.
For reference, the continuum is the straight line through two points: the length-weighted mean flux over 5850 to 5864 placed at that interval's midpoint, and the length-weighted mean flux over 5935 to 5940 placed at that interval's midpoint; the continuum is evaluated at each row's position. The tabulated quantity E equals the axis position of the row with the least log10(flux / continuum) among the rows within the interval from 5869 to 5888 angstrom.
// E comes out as 5886.98 angstrom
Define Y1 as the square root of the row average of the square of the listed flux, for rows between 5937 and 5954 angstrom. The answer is 29.9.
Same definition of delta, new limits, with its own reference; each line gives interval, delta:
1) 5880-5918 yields 0.86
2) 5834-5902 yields 0.95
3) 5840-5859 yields 1.04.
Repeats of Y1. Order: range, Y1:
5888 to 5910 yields 27.2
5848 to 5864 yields 30.6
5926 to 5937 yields 29.9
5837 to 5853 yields 31.3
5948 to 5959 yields 28.6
